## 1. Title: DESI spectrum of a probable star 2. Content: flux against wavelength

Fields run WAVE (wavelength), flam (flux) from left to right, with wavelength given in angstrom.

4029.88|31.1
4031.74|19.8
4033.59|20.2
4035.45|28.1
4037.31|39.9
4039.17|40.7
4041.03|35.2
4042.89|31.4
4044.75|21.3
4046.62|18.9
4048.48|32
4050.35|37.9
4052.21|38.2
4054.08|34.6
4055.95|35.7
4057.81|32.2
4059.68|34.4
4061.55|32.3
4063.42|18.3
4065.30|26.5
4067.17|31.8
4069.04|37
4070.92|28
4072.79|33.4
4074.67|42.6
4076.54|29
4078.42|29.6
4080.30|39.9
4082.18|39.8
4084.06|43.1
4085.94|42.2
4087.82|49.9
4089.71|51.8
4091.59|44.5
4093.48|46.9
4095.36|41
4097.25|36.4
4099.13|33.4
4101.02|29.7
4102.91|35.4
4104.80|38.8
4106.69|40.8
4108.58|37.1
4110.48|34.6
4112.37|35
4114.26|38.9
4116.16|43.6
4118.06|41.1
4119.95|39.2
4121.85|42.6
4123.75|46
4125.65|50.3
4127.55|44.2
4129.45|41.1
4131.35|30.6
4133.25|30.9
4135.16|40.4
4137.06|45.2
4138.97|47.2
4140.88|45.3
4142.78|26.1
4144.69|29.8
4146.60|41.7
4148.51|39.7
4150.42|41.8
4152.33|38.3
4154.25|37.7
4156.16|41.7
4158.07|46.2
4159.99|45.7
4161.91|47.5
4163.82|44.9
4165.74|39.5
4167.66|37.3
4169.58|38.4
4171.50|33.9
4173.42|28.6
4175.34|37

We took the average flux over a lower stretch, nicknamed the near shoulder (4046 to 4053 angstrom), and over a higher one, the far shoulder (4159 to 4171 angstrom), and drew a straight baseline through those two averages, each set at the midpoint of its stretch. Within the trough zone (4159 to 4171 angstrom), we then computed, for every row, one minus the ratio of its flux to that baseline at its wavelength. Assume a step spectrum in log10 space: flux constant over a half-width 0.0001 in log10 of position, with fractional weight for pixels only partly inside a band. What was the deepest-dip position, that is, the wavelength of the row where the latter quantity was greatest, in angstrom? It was 4167.66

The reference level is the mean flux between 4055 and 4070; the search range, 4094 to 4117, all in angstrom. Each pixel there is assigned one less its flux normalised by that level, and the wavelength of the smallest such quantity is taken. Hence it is 4116.16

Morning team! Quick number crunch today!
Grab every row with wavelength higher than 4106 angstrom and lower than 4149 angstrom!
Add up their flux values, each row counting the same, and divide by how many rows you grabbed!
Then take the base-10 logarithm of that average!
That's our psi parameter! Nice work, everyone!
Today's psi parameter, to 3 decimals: 1.598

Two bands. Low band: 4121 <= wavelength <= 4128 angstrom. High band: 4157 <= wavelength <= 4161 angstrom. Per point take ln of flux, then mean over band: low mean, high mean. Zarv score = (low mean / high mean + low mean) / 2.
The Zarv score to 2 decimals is 2.41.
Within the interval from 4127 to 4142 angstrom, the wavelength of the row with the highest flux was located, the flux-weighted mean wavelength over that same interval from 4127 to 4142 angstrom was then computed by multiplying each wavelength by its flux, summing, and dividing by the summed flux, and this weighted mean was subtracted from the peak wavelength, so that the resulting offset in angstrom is 4.5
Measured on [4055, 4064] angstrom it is -3.3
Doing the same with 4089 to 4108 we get -7.9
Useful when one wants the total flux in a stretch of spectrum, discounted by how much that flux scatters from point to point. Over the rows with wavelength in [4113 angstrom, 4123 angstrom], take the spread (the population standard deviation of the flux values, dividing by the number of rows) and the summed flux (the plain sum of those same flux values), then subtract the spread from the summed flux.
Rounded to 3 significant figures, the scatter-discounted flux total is 204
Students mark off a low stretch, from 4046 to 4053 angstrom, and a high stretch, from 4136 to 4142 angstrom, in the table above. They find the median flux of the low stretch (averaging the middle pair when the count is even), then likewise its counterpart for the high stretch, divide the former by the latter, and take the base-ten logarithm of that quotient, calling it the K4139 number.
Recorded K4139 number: -0.11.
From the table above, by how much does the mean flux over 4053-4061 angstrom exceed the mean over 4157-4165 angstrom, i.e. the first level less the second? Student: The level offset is -12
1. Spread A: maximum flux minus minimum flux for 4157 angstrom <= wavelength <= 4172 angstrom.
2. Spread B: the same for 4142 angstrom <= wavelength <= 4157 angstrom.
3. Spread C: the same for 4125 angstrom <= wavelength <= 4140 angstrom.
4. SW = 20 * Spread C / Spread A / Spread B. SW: 1.8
